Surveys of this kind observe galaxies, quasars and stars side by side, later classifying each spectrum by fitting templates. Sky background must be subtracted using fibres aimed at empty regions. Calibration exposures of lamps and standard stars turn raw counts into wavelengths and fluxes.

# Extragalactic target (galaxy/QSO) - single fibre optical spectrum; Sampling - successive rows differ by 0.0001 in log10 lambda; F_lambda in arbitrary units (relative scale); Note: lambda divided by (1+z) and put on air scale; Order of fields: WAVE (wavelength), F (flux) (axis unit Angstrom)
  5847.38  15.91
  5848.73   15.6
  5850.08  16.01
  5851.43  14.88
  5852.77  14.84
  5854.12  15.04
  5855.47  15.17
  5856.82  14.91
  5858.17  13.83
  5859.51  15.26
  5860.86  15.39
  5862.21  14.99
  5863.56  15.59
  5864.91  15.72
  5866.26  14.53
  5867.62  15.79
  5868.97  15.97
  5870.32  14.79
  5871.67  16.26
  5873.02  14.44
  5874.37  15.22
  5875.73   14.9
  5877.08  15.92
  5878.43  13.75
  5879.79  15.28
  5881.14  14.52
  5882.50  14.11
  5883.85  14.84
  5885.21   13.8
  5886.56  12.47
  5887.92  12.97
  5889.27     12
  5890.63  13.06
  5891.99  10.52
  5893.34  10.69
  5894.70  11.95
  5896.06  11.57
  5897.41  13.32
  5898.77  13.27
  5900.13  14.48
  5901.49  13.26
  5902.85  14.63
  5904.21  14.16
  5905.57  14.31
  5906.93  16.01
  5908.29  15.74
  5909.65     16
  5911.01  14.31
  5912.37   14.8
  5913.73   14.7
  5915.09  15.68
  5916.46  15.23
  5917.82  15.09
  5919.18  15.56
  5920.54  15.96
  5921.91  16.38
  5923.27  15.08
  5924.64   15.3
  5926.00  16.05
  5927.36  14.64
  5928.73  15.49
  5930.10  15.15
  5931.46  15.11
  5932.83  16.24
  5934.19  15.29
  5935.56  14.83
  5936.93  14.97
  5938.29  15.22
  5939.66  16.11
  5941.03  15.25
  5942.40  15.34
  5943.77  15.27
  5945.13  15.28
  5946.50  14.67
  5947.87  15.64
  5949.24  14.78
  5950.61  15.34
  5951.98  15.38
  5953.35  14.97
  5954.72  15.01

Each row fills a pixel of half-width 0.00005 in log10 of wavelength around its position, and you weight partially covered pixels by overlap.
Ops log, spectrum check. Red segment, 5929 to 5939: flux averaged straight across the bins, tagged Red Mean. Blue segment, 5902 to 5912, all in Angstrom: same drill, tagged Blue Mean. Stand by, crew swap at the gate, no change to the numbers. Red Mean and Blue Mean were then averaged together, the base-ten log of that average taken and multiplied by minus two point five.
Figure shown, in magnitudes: -2.95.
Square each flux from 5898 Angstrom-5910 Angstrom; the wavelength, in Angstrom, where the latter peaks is 5906.93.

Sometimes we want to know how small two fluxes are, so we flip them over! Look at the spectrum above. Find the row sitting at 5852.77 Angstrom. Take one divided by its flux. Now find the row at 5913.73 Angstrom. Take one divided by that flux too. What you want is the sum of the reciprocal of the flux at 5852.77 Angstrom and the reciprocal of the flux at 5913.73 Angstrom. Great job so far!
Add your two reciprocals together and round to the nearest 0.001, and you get 0.135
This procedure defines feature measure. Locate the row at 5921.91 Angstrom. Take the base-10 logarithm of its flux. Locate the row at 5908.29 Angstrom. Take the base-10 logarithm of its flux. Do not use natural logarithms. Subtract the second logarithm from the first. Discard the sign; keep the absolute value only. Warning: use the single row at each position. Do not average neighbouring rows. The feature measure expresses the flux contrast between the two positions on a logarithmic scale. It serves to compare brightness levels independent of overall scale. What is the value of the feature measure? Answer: 0.017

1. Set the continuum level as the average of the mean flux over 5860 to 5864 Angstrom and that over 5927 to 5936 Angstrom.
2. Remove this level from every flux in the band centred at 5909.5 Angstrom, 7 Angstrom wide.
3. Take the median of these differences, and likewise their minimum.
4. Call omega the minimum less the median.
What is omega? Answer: -1.43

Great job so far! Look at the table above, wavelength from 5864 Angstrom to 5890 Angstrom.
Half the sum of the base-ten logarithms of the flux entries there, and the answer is 11.05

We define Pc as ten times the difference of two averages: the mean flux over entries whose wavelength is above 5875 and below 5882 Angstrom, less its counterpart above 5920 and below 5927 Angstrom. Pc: -9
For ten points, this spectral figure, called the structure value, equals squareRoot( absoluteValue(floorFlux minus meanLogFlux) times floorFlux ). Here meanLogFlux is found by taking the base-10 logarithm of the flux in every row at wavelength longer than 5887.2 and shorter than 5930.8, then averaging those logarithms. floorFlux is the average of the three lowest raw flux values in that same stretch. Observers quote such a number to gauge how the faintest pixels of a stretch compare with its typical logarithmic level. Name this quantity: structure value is 10.3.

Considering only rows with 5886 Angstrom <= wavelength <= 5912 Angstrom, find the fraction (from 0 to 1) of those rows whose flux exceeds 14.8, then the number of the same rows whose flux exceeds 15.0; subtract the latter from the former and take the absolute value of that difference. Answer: 3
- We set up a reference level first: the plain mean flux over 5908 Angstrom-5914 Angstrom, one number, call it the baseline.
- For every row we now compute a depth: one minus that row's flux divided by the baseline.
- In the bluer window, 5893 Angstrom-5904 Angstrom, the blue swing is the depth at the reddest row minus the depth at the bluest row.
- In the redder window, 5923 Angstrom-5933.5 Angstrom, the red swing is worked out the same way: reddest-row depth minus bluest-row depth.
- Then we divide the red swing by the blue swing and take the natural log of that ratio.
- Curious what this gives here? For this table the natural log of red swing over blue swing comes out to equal -1.2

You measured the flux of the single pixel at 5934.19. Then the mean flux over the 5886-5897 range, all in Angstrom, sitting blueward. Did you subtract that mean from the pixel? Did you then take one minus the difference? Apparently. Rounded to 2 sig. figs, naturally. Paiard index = -2.4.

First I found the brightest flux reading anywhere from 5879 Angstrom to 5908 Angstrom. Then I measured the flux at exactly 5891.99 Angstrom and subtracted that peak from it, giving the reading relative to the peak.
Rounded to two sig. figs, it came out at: -5.5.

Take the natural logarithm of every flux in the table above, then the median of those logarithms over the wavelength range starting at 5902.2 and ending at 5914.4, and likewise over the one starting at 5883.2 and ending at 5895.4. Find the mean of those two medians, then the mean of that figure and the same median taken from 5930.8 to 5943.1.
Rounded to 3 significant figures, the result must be 2.67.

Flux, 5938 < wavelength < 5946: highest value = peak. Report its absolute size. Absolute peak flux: 16.11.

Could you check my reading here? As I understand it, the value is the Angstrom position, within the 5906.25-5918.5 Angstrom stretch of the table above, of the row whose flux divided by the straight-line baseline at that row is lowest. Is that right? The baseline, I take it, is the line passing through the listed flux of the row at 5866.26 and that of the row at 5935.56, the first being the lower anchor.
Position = 5911.01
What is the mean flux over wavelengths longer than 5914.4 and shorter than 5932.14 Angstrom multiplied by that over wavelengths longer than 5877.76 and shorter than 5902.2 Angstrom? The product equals 202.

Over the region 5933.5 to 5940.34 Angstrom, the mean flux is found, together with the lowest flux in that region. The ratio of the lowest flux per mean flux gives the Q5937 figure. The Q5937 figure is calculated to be 0.970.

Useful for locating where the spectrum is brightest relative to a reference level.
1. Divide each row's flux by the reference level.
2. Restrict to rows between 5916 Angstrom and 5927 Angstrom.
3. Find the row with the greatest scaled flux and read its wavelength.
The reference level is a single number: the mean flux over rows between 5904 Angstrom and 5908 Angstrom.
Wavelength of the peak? 5921.91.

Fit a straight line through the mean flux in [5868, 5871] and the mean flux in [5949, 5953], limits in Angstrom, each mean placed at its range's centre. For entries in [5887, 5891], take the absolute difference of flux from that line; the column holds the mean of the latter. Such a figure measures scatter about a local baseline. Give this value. 2.7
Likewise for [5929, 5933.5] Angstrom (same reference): 0.4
